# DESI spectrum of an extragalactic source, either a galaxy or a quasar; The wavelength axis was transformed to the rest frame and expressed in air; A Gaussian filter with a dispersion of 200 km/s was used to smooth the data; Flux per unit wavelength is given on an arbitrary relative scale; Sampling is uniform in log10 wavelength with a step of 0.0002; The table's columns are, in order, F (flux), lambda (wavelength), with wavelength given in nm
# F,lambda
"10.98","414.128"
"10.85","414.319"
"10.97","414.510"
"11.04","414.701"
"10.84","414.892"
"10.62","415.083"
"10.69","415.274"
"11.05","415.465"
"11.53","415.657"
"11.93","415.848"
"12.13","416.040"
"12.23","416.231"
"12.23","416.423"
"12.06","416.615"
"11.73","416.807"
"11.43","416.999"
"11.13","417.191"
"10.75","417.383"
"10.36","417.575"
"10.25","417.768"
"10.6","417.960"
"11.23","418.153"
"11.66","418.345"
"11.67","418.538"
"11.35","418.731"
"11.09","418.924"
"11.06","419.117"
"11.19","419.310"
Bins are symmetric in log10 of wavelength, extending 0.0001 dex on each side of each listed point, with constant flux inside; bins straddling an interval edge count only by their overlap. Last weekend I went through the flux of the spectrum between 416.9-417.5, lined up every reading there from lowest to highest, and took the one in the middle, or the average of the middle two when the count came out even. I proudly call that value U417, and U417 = 11.1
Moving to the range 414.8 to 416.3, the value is 11.3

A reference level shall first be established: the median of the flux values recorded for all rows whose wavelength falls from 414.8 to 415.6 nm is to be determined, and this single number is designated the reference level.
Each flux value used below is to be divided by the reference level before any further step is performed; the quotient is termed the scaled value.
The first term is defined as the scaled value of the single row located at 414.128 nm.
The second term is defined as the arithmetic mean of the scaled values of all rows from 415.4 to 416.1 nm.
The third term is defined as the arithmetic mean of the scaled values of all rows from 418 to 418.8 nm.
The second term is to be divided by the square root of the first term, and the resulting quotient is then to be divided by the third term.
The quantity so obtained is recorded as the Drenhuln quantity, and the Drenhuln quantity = 1.01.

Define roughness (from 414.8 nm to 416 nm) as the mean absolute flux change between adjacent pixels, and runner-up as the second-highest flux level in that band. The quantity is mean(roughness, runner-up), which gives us 5.92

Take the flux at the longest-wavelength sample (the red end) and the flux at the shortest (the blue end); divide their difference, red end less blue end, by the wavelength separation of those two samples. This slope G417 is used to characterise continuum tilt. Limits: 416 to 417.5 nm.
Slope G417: -1.0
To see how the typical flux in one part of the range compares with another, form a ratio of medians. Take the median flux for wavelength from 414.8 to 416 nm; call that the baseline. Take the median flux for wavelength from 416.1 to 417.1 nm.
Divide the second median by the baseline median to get 1.10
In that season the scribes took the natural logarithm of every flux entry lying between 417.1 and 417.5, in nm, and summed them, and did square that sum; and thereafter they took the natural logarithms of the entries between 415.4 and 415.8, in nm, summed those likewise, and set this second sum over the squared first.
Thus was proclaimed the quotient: 0.212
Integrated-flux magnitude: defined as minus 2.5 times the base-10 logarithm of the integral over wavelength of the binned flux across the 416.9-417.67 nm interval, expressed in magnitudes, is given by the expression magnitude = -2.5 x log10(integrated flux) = -2.31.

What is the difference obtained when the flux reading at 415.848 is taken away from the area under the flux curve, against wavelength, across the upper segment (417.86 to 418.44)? -5.5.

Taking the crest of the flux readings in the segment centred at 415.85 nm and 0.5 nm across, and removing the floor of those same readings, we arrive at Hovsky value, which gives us 0.6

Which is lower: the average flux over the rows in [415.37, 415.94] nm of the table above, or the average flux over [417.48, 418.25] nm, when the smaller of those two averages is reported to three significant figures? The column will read 10.6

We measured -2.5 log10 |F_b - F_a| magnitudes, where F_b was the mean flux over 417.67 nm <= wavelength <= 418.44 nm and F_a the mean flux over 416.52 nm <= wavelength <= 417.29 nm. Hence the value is 0.5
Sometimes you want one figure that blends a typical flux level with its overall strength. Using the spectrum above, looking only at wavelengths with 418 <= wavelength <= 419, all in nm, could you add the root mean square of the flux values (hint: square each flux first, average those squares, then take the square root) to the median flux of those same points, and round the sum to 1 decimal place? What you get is 22.8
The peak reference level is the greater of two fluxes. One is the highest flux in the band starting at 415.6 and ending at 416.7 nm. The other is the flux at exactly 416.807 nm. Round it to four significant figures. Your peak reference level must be 12.23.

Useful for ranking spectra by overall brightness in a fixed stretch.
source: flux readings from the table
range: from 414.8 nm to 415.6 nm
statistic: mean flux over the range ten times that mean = 108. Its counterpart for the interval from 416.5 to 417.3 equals 116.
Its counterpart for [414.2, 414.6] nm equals 109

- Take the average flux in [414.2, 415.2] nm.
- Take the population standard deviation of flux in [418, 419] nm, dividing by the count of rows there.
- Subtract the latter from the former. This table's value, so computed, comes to 10.6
